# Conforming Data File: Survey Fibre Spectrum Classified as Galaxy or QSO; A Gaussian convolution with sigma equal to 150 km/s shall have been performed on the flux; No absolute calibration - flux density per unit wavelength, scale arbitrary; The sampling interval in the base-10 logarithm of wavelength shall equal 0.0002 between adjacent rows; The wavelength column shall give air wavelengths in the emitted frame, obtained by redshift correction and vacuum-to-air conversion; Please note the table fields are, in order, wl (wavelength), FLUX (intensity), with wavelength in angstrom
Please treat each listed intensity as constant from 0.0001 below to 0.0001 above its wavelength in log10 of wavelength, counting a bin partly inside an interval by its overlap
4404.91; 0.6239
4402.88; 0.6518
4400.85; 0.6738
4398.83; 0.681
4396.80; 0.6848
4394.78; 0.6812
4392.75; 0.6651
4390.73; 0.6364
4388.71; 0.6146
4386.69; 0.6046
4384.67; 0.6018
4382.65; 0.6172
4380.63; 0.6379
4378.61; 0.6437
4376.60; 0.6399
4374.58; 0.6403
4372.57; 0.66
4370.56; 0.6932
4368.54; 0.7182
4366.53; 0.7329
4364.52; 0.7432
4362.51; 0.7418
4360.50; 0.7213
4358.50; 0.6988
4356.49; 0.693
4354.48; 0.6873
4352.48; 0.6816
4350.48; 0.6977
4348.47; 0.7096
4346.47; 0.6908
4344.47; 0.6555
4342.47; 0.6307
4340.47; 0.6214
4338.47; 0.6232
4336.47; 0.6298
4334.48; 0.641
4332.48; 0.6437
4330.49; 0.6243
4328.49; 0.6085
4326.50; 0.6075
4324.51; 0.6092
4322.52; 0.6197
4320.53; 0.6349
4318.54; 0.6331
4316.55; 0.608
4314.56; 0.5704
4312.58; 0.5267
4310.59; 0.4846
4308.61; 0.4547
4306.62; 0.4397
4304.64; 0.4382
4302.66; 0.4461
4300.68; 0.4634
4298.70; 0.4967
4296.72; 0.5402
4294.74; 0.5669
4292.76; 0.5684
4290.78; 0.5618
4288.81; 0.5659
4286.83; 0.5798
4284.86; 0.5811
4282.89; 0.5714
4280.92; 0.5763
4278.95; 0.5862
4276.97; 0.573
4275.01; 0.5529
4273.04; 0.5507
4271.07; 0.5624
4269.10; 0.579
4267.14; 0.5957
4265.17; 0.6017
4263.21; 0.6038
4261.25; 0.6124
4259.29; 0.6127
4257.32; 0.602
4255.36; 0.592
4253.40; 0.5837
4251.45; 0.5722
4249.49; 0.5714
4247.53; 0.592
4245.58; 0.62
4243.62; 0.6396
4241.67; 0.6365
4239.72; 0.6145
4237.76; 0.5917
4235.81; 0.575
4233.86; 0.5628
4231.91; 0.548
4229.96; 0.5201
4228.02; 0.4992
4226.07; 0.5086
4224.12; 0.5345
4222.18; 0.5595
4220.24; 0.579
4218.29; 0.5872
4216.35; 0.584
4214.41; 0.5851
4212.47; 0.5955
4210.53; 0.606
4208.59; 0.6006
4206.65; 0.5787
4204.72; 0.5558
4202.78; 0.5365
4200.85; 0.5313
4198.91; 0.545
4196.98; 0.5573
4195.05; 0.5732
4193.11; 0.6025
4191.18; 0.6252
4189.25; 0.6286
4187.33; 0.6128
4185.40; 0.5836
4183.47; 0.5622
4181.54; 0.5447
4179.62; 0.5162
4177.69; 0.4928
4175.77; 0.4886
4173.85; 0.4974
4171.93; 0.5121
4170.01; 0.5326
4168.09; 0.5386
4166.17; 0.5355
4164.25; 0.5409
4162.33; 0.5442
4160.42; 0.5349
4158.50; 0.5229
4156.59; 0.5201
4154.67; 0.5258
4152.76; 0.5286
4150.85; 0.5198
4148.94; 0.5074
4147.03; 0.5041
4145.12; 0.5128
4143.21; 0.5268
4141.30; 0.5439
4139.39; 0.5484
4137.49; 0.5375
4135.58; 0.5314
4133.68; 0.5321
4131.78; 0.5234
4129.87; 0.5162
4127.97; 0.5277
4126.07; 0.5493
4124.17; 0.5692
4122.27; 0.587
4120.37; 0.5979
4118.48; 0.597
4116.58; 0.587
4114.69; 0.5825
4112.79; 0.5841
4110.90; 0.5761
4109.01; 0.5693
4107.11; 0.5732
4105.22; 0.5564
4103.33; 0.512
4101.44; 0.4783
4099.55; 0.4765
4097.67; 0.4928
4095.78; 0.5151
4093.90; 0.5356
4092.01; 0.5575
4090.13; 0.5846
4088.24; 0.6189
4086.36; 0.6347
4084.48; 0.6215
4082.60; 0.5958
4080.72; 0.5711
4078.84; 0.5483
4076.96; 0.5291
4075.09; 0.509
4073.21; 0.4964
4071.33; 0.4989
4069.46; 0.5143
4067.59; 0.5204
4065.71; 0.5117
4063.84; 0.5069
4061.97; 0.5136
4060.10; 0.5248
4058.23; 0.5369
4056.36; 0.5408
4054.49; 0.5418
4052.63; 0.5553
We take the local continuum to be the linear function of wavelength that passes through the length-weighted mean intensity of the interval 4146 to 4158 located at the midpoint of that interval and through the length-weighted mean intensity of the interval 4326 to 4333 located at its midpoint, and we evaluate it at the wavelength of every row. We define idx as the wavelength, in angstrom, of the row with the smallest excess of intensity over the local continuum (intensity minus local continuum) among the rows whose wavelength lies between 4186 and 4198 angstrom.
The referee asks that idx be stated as 4196.98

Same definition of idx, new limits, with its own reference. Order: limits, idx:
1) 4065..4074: 4073.21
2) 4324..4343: 4328.49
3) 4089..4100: 4099.55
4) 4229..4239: 4229.96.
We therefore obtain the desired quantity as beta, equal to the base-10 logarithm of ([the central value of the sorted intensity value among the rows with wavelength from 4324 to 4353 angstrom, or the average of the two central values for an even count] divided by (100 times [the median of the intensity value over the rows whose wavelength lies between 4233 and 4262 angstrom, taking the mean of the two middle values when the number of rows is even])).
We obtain -1.97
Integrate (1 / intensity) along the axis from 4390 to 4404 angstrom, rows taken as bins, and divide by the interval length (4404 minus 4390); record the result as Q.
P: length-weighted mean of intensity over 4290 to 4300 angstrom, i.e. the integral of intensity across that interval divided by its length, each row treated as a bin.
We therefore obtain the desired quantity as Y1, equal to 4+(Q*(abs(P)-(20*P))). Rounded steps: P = 0.543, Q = 1.50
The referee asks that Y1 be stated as -11.5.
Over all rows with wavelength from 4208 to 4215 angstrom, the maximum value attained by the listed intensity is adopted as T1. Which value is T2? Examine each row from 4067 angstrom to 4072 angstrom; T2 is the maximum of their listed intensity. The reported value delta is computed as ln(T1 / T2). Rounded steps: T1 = 0.606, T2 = 0.5204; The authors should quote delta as 0.15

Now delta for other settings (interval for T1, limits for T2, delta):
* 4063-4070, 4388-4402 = -0.27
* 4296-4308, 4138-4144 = -0.02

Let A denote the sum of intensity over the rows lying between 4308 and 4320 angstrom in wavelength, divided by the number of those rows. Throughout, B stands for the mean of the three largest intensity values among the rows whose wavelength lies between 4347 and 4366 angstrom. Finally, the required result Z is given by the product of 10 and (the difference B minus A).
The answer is 1.9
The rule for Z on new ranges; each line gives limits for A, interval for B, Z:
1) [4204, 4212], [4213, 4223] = 0.0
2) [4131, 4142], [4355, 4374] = 2.0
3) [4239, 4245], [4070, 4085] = -0.3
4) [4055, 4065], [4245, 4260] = 0.9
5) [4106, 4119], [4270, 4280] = -0.1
